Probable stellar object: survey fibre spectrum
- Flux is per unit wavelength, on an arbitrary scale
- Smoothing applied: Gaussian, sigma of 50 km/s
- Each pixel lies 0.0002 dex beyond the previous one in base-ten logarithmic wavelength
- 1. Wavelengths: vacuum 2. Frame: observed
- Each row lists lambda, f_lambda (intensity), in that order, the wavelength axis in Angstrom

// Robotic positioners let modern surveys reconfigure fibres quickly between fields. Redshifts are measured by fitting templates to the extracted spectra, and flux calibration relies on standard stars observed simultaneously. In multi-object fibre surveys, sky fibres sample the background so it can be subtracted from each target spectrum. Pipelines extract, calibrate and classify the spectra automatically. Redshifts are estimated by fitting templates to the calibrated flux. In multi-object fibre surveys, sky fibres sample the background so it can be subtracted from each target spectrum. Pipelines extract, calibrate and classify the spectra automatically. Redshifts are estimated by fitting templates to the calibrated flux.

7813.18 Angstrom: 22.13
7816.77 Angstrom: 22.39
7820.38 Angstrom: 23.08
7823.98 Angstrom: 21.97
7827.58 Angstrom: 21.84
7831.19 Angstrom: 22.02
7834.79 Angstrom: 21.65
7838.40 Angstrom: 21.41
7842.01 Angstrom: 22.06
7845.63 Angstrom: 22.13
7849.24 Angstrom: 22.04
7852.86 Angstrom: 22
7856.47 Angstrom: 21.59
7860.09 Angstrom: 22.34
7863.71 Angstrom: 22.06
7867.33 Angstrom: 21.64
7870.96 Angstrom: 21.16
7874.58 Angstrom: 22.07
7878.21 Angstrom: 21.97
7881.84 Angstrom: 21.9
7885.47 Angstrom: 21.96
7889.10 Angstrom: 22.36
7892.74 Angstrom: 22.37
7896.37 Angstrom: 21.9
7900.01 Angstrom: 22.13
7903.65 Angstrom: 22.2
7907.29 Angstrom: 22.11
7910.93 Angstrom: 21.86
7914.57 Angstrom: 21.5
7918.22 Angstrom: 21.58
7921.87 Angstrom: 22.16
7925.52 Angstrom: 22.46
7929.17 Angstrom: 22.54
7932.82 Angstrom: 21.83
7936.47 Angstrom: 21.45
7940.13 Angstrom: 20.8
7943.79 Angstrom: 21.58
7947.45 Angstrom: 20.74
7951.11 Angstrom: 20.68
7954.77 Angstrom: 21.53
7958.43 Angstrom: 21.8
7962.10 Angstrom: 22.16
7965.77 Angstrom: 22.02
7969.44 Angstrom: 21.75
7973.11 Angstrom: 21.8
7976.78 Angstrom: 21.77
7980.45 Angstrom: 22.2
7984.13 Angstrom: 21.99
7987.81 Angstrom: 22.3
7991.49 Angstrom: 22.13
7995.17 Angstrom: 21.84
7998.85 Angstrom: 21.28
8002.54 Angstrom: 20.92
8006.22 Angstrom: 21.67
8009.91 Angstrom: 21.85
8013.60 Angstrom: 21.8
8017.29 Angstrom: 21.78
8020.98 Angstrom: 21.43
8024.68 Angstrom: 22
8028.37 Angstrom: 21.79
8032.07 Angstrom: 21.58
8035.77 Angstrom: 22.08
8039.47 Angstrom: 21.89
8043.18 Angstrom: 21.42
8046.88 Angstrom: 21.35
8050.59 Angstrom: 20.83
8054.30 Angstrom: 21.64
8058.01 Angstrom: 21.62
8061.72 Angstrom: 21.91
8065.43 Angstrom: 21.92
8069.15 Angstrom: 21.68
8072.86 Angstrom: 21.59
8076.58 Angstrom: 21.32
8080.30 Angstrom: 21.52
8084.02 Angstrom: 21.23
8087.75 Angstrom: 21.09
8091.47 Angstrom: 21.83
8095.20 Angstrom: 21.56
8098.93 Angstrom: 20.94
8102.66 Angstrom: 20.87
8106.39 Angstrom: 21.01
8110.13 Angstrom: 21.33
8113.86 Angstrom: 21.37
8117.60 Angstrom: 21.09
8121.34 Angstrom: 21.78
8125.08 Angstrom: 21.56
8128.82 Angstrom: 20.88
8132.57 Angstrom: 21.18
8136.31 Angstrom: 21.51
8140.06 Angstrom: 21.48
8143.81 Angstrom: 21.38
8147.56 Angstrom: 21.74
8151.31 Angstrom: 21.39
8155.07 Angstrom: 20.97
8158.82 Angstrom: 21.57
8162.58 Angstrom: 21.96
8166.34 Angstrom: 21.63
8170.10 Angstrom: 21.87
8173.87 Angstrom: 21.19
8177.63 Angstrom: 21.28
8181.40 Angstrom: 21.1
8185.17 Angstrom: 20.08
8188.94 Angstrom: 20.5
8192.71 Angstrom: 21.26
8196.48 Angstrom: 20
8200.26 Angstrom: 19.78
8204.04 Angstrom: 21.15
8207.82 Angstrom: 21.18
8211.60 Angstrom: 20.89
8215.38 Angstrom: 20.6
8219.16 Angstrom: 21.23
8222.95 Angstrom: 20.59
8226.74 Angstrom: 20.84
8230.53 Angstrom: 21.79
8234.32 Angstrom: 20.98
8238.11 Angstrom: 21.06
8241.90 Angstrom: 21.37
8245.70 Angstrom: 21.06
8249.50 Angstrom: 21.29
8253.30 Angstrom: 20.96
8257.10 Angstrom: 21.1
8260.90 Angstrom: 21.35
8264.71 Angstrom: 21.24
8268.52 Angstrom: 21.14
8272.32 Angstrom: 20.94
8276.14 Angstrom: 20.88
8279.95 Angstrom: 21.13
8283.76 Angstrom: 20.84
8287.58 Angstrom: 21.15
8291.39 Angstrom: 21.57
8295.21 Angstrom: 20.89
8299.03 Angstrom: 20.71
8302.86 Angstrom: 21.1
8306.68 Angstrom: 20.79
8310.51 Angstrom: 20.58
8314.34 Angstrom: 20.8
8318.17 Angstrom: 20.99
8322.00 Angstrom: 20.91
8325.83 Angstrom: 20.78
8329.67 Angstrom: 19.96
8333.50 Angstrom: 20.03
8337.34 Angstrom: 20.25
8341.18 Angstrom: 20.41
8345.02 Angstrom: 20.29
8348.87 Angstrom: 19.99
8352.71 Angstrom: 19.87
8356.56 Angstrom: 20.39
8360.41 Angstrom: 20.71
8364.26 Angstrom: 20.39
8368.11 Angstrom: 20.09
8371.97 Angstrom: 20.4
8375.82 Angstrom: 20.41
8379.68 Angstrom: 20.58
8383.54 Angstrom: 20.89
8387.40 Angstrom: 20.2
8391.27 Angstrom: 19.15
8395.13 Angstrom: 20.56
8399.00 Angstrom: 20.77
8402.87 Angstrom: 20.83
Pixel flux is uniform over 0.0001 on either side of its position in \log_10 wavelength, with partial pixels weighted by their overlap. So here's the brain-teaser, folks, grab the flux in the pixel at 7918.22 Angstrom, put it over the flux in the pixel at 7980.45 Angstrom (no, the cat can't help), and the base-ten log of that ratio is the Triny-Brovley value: -0.012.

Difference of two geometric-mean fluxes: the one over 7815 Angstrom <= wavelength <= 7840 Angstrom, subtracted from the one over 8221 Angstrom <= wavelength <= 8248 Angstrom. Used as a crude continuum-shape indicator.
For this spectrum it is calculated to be -1.0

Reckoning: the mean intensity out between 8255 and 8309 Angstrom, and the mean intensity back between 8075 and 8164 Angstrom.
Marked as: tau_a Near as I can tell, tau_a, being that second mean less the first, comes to 0.30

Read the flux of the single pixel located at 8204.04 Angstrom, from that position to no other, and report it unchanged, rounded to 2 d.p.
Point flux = 21.15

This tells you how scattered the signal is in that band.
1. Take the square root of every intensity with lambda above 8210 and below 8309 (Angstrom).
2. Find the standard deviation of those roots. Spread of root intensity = 0.030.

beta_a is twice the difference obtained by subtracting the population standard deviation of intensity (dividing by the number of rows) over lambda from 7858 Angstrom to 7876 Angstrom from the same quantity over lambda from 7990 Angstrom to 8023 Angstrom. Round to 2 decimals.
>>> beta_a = -0.14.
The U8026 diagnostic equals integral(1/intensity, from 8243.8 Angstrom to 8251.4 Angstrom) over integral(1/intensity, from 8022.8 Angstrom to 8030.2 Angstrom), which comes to 1.06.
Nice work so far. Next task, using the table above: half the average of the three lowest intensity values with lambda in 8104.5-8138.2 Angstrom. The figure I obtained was 10.5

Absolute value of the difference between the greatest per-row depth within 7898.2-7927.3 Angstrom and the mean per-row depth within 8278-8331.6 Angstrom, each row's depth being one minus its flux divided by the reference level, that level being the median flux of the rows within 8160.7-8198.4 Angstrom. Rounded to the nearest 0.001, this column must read 0.030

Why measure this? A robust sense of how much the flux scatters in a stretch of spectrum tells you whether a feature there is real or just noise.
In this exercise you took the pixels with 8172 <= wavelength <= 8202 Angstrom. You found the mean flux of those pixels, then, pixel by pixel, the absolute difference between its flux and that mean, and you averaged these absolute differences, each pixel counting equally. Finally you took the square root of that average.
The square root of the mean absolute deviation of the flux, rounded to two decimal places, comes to 0.75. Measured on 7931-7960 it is 0.65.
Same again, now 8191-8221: 0.69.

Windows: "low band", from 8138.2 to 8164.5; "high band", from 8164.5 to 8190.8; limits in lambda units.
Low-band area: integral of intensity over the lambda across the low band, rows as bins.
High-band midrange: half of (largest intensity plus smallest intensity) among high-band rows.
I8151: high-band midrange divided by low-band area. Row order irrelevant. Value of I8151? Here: 0.0371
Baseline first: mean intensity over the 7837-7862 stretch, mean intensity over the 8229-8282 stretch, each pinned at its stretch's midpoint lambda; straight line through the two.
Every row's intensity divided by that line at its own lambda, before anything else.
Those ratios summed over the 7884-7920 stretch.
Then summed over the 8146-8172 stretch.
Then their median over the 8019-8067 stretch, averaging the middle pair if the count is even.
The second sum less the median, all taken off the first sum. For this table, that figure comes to 4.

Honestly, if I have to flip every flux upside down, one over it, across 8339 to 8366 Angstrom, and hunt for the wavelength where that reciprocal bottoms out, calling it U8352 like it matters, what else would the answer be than 8360.41 Angstrom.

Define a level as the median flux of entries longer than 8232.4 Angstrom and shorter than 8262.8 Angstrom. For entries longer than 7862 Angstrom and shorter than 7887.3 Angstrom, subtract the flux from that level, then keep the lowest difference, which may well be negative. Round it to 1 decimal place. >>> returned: -1.0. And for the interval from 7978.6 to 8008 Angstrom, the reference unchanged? -1.2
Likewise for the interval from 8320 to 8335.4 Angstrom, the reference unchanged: 0.2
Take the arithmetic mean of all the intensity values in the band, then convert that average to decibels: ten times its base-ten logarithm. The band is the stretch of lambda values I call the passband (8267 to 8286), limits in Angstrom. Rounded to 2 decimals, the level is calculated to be 13.22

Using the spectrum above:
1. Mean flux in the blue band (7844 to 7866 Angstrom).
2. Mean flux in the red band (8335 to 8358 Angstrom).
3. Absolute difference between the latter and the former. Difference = 1.8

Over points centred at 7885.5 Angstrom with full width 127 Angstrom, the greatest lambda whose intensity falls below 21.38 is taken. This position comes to 7947.45 Angstrom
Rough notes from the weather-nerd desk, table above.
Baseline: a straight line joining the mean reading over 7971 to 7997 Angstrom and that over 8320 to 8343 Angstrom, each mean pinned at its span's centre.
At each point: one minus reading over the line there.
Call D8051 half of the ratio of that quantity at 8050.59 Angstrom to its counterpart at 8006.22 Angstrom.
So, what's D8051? 1.9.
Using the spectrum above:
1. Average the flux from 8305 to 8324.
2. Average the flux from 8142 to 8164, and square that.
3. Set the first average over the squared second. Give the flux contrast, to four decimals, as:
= 0.0450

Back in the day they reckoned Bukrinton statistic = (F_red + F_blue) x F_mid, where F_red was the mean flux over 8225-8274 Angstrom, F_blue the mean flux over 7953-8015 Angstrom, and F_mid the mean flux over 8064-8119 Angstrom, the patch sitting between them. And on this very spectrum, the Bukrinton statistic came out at 918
